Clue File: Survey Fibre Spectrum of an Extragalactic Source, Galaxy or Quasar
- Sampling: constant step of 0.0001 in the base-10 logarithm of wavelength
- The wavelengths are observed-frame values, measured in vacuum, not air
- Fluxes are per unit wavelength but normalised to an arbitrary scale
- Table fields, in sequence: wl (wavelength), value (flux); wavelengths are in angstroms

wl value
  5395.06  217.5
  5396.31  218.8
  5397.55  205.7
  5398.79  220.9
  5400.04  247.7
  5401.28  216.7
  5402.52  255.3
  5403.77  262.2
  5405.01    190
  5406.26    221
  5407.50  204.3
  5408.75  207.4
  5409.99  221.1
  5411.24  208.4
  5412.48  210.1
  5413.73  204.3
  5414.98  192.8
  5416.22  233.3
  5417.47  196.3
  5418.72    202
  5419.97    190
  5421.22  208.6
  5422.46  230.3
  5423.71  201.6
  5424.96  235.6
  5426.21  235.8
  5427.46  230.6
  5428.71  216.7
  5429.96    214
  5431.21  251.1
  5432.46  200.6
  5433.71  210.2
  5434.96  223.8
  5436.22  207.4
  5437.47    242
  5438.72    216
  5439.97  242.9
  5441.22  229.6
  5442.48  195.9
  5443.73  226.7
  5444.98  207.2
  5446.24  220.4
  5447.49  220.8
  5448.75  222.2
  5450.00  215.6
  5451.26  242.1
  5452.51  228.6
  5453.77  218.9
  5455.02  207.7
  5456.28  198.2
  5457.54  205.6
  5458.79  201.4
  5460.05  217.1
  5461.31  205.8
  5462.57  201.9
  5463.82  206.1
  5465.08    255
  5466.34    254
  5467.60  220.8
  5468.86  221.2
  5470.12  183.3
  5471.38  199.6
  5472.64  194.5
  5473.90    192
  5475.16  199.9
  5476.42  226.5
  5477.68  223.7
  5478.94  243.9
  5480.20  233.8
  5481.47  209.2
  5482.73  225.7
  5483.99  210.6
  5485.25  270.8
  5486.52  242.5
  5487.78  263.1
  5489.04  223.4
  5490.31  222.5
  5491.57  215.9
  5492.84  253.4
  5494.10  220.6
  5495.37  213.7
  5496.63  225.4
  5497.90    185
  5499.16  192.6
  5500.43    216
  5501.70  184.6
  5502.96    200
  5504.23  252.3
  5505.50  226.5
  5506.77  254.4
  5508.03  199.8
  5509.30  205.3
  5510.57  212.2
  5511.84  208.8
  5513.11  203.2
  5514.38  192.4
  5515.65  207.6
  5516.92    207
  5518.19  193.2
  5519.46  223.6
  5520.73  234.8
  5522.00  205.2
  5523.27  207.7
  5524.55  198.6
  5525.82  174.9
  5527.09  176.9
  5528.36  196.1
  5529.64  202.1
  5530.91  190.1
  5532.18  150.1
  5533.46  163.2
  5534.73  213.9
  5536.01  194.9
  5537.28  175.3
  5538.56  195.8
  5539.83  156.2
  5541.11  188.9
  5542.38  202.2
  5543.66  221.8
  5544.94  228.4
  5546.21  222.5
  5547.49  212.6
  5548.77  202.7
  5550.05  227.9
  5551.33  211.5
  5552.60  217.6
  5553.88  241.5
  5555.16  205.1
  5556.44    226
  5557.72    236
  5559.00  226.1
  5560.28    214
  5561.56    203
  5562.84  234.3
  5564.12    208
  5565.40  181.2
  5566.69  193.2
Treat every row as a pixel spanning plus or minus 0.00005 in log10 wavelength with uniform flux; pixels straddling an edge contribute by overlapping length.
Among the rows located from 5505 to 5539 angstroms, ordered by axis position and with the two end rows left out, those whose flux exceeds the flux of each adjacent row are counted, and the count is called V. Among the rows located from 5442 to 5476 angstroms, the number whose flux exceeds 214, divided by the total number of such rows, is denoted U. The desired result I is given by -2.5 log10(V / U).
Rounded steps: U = 0.48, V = 7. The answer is -2.9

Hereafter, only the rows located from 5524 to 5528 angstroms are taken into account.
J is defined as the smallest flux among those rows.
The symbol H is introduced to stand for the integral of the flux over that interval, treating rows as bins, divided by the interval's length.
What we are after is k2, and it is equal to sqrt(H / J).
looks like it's 1.03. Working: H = 184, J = 174.9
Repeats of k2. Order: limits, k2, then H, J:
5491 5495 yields 1.03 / 229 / 215.9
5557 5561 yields 1.03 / 225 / 214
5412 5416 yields 1.03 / 205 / 192.8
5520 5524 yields 1.02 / 215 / 205.2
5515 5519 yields 1.03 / 204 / 193.2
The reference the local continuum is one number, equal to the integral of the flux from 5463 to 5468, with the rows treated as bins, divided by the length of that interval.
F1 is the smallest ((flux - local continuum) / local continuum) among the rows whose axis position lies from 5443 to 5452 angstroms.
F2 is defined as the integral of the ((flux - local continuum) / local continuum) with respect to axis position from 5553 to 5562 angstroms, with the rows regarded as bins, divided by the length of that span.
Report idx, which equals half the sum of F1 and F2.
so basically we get -0.08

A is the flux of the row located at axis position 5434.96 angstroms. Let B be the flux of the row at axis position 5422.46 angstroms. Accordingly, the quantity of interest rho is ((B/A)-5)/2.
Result -1.99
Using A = 223.8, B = 230.3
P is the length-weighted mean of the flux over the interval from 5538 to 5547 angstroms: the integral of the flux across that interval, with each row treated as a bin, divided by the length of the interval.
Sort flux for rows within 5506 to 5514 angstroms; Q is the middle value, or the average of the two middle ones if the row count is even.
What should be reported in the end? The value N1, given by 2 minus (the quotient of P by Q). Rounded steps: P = 203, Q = 207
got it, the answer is 1.02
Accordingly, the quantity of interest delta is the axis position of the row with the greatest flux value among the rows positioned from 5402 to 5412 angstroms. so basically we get 5403.77 angstroms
